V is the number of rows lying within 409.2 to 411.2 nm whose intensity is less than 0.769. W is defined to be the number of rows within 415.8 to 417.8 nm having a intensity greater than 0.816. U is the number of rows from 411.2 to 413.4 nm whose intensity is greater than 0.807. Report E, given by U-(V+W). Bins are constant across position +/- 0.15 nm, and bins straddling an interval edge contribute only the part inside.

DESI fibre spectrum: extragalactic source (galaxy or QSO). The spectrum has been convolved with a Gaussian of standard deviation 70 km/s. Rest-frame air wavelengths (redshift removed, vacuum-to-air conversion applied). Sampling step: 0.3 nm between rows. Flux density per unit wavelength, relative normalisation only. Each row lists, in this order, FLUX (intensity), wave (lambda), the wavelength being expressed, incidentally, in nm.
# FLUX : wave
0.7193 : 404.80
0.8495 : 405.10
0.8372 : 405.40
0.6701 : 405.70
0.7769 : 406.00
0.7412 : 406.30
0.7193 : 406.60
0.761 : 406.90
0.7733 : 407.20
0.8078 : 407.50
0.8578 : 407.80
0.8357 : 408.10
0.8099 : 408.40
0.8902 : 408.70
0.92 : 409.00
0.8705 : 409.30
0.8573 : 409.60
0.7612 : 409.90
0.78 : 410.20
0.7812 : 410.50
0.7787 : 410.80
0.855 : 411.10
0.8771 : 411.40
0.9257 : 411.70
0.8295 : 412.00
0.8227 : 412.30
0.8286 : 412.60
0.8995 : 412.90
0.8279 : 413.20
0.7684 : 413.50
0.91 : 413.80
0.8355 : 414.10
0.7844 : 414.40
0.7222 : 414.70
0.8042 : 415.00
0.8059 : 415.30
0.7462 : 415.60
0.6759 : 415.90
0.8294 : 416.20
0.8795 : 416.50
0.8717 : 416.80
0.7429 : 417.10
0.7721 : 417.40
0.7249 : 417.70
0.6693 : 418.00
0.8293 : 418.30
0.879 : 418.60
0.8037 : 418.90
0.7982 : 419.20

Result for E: 3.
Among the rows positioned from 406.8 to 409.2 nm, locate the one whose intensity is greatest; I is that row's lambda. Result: 409.00 nm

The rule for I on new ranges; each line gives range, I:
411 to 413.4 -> 411.70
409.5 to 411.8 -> 411.70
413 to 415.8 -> 413.80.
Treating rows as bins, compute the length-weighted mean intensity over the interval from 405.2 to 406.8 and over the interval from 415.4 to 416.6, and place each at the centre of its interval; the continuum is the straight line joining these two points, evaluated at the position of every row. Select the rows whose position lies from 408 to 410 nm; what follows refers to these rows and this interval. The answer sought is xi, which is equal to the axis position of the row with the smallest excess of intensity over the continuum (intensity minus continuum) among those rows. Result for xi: 409.90 nm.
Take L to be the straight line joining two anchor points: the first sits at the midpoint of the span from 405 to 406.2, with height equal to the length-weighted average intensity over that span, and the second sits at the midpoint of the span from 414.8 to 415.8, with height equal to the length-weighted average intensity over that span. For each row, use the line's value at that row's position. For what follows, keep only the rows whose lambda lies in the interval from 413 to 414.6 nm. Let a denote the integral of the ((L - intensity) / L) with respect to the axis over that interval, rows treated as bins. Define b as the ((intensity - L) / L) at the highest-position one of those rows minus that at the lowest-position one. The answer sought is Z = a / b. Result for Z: 1.7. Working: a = -0.10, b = -0.06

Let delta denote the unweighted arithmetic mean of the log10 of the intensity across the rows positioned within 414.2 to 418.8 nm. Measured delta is -0.108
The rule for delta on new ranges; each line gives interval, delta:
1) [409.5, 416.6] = -0.089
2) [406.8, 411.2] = -0.086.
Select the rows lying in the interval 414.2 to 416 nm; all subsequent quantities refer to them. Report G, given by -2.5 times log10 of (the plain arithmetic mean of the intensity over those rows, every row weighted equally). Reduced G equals 0.30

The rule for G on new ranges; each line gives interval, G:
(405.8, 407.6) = 0.29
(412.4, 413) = 0.16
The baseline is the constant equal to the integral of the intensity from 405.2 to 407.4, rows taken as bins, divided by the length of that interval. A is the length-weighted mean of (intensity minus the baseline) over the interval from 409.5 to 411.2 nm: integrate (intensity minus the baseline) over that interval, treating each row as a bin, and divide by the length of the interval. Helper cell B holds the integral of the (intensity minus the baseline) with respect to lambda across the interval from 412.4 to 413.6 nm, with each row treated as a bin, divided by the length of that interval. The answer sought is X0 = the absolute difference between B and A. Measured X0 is 0.034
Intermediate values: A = 0.042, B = 0.08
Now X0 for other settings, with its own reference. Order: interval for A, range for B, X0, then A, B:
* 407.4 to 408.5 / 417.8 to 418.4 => 0.089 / 0.072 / -0.02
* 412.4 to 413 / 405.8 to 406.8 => 0.115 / 0.100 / -0.01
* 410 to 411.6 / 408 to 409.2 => 0.049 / 0.059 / 0.11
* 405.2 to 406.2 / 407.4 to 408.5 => 0.065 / 0.007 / 0.07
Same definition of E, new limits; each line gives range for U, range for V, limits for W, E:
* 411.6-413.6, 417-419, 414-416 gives 2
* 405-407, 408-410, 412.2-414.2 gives -5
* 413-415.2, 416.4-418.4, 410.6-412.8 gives -6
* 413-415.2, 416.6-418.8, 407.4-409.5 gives -5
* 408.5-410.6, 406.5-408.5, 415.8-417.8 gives -1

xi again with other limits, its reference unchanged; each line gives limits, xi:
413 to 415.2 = 414.70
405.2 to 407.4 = 405.70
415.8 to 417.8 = 415.90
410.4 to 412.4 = 410.80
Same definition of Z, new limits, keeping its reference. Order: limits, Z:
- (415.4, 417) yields -0.3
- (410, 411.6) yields -0.6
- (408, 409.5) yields -3.8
